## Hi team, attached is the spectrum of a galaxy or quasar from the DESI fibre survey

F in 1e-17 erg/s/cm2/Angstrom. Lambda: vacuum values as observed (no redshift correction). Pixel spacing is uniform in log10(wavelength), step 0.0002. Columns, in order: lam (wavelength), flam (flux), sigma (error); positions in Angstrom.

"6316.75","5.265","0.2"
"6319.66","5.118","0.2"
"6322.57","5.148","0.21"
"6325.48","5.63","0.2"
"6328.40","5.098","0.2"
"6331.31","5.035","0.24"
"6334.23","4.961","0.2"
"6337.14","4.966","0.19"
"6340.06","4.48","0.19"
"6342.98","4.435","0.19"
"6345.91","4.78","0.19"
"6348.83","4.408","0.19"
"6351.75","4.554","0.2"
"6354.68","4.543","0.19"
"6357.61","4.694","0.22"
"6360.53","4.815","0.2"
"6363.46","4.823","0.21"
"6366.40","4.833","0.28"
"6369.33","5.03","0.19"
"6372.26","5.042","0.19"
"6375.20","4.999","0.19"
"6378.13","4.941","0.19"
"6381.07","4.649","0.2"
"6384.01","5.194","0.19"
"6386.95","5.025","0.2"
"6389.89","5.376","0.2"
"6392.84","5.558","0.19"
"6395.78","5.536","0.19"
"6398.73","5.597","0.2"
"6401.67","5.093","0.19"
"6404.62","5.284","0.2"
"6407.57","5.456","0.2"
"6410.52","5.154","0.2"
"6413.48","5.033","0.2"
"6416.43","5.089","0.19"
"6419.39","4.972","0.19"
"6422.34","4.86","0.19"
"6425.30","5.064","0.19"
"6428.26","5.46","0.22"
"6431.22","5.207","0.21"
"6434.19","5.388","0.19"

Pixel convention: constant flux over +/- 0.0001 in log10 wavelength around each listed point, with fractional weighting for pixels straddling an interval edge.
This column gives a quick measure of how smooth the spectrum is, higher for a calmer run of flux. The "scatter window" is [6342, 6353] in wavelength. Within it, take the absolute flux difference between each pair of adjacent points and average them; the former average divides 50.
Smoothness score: 174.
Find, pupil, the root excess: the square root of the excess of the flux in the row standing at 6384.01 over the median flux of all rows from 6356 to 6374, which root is 0.60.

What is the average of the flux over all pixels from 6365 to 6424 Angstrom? 5.14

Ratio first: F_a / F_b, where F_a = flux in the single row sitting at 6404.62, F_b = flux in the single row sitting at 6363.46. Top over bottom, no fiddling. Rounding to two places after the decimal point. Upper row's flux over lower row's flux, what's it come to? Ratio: 1.10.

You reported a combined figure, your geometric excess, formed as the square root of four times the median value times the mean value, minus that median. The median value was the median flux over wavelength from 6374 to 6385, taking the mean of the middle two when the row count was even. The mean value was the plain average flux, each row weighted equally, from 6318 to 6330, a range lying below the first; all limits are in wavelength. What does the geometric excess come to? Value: 5.2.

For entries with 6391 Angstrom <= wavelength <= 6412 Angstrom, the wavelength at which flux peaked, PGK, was 6398.73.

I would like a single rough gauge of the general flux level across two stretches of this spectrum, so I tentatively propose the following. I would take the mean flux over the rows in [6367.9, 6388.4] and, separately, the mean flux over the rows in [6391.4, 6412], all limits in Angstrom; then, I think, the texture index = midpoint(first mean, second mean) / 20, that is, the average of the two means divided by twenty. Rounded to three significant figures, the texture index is 0.259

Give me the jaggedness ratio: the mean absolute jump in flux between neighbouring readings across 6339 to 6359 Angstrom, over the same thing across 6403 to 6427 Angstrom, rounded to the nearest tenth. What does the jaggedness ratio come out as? 1.2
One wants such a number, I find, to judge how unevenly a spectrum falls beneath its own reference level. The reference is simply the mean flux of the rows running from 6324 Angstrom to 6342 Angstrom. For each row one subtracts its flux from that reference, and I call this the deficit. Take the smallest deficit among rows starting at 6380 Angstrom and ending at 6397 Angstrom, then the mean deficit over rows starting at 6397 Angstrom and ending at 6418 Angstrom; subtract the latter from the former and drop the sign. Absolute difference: 0.31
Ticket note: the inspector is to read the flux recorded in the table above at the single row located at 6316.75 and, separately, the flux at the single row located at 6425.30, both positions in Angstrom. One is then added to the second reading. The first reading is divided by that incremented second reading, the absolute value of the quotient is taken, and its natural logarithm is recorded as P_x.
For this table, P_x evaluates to -0.14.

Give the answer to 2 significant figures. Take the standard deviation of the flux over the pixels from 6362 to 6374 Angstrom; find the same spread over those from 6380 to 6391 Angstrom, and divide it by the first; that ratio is 2.6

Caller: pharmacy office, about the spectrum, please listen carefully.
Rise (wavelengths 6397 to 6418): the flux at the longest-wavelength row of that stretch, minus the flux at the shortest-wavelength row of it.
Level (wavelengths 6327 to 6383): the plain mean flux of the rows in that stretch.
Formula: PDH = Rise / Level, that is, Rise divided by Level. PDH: -0.11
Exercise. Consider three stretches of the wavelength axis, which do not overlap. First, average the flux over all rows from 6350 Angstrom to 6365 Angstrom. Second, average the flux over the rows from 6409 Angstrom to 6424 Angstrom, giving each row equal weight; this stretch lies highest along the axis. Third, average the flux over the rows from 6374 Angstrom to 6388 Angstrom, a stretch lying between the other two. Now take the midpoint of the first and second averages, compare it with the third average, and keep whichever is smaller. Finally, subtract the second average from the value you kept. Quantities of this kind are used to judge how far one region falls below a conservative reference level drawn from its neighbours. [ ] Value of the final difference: -0.17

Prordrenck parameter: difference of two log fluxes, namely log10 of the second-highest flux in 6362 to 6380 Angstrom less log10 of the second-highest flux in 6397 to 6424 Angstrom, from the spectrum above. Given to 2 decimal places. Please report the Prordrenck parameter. -0.04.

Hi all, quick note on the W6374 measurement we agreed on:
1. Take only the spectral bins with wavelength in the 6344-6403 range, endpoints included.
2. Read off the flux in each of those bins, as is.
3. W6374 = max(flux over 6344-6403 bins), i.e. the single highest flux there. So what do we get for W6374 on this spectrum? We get 5.597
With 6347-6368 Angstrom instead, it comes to 4.833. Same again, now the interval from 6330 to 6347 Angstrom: 5.035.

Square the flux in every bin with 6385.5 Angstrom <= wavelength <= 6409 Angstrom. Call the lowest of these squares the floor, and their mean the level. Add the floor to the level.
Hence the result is 54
